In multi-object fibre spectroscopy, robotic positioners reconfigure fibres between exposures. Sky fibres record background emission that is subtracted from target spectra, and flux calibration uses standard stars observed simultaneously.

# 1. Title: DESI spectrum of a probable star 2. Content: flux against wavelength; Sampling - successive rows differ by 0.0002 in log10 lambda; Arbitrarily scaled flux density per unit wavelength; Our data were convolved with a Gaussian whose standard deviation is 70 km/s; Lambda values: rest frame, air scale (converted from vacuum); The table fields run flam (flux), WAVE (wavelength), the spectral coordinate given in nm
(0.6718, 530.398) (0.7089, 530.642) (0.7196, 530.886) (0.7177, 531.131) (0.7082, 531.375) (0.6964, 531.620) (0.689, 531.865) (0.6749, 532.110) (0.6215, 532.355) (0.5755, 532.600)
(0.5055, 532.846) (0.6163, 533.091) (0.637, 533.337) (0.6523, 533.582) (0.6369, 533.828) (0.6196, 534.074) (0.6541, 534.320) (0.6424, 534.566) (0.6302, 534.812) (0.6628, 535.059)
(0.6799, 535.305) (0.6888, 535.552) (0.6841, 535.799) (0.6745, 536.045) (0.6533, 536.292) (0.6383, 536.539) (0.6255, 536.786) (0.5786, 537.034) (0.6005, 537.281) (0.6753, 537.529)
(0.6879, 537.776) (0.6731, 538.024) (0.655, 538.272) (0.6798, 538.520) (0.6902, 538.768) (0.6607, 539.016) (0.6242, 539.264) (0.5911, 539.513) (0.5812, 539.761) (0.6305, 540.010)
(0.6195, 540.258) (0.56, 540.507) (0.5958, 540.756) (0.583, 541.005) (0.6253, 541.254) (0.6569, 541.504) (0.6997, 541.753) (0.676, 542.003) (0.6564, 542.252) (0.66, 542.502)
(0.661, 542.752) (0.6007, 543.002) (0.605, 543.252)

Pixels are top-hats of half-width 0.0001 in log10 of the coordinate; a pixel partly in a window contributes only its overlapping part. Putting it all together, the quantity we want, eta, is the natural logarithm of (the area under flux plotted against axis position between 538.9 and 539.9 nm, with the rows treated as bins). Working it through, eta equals -0.49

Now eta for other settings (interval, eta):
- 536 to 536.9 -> -0.54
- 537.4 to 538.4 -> -0.40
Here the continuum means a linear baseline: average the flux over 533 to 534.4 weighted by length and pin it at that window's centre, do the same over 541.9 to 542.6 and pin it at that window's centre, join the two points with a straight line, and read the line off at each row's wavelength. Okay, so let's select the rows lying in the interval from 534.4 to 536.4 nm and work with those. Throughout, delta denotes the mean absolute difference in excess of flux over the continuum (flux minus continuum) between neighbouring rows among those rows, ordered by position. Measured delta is 0.015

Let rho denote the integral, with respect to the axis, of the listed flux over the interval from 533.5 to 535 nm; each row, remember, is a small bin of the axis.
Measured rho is 0.96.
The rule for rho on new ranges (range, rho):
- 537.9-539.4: 0.99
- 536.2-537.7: 0.94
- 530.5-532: 1.06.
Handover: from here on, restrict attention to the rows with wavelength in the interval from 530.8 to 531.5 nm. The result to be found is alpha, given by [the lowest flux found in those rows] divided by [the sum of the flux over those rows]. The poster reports 0.330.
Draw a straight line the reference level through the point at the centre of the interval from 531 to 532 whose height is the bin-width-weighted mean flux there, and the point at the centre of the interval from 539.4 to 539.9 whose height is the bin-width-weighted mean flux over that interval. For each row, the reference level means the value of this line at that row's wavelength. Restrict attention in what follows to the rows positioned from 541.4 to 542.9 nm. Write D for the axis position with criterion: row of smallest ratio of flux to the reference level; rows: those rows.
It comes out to 541.504 nm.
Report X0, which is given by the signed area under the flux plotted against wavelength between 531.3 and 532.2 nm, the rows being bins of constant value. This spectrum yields 0.6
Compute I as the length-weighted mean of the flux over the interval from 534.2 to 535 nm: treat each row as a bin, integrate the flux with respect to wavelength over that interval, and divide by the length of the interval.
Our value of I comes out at 0.644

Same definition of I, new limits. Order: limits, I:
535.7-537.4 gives 0.636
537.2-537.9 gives 0.658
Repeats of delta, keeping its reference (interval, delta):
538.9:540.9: 0.034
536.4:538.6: 0.028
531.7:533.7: 0.047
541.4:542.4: 0.029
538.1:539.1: 0.021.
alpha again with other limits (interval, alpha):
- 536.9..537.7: 0.312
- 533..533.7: 0.323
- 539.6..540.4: 0.317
